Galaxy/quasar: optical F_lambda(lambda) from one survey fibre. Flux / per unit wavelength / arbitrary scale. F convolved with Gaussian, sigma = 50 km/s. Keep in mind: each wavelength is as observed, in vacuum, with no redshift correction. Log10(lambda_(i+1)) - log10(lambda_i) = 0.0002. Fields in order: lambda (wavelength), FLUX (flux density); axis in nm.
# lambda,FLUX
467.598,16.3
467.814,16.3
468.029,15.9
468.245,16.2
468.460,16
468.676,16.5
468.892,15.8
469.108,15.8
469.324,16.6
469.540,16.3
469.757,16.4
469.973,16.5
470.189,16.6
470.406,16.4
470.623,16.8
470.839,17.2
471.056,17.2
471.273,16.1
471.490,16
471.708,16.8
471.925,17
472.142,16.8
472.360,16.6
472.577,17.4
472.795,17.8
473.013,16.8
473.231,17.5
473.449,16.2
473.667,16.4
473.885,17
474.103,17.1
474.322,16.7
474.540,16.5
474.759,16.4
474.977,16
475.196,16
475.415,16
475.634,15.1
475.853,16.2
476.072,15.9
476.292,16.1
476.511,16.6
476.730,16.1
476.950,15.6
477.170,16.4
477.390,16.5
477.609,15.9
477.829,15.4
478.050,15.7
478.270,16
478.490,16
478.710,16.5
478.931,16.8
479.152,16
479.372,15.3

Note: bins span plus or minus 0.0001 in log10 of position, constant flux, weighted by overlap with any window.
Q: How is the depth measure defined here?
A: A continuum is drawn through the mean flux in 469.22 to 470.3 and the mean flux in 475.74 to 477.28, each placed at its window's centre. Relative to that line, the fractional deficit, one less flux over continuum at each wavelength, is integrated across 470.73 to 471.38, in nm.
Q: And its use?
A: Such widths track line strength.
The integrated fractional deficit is -0.017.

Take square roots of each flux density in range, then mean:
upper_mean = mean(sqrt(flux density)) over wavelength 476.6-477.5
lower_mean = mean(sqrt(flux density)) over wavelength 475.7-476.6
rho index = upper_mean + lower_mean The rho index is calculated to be 8.04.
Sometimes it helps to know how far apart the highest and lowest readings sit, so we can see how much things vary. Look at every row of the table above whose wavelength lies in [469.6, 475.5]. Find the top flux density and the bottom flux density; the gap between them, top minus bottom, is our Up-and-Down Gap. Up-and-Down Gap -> 1.80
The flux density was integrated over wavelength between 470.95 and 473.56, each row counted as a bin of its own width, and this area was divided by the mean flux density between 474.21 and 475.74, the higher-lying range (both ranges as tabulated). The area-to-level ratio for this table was 2.7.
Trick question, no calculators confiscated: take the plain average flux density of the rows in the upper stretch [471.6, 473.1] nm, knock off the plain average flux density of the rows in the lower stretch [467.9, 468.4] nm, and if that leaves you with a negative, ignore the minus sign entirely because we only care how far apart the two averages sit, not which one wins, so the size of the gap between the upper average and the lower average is 1.0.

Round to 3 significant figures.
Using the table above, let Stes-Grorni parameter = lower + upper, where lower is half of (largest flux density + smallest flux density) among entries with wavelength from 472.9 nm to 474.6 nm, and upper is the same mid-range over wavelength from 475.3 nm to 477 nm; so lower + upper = 32.7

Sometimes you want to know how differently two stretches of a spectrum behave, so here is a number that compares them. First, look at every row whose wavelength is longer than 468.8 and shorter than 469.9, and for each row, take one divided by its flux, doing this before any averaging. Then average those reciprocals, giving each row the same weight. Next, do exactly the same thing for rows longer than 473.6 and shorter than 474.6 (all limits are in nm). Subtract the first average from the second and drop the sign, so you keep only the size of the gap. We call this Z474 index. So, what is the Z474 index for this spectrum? 0.0021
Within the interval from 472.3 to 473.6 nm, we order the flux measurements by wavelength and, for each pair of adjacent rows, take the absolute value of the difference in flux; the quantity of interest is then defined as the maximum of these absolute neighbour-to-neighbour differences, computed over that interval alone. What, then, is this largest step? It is 1.3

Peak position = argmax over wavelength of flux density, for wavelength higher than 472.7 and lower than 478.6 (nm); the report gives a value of 472.795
